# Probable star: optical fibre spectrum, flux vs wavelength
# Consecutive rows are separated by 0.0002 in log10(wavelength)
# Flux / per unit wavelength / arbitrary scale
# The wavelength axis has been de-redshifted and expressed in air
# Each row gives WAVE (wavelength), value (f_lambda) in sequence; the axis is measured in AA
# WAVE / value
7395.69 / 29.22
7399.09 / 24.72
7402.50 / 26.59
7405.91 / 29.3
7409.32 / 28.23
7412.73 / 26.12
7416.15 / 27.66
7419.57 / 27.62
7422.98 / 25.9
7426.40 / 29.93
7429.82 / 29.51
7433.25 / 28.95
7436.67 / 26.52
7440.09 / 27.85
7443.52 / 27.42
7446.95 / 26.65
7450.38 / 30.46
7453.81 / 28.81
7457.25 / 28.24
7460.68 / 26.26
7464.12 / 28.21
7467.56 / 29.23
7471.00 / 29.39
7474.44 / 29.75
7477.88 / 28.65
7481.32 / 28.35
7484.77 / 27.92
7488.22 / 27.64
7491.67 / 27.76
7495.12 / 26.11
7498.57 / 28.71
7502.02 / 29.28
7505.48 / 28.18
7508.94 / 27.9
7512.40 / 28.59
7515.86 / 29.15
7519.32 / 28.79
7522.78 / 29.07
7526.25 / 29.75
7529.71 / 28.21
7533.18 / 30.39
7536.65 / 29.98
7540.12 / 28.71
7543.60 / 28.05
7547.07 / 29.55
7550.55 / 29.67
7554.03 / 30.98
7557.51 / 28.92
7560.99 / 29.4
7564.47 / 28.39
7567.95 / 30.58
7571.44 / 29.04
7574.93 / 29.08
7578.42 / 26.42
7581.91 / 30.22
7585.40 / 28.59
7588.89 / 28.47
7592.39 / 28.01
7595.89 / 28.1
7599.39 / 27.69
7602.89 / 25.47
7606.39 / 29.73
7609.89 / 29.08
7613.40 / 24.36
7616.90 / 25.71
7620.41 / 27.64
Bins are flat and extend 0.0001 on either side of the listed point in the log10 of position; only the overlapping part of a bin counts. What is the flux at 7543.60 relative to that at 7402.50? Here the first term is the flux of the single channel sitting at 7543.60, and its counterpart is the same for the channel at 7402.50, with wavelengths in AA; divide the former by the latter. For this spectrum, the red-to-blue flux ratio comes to 1.05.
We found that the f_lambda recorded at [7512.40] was 28.59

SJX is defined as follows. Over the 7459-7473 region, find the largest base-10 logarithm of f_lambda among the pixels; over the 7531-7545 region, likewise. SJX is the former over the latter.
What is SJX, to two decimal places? 0.99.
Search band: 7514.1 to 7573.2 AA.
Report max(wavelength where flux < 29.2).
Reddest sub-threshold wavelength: 7571.44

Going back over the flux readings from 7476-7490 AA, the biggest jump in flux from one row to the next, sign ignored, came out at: 0.4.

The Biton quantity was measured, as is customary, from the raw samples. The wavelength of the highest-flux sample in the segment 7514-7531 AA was 7526.25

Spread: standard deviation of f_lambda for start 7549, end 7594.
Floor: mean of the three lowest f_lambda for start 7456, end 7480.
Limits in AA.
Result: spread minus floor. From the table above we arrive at -26.4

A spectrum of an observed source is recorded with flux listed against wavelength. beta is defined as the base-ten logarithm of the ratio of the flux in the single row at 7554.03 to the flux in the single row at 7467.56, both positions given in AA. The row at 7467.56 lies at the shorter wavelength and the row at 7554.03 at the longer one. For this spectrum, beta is 0.03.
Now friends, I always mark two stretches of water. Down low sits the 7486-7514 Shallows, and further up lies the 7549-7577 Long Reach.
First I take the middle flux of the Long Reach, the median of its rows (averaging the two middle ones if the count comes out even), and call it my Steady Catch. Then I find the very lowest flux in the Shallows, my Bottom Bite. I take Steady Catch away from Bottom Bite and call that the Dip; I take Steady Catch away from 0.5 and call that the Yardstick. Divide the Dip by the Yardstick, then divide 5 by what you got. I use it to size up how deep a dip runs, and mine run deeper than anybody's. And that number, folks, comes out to 46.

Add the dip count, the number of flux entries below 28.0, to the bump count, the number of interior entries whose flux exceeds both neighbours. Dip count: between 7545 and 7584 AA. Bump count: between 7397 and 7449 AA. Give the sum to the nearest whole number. 5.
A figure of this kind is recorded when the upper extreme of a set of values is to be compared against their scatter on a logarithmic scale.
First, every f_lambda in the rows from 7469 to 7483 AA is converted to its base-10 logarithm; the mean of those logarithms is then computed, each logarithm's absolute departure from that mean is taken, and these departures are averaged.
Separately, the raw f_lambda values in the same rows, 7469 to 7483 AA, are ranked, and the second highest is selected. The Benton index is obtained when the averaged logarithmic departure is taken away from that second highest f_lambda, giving 29.4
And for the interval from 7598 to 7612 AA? 29.1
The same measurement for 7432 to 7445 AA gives 27.8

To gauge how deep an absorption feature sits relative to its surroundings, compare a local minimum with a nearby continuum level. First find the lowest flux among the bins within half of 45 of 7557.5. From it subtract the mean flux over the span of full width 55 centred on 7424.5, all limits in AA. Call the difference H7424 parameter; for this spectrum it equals -1.3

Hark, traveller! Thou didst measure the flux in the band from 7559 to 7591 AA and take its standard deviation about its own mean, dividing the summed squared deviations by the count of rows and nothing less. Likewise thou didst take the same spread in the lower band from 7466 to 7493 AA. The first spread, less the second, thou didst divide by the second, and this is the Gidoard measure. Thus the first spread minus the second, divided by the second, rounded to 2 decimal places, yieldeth 0.51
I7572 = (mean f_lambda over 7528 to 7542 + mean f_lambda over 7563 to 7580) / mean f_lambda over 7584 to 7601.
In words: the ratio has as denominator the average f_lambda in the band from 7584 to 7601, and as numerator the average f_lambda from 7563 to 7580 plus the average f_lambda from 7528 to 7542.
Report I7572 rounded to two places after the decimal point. 2.06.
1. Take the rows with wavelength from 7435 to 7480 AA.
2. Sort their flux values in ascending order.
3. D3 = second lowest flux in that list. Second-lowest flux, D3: 26.52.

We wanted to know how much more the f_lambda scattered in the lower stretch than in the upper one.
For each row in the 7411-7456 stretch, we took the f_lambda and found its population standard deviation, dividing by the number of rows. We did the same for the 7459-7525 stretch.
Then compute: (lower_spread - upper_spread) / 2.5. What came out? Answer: 0.19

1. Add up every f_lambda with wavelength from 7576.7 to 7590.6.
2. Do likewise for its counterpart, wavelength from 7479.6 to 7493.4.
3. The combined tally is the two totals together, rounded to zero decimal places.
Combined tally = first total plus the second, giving 225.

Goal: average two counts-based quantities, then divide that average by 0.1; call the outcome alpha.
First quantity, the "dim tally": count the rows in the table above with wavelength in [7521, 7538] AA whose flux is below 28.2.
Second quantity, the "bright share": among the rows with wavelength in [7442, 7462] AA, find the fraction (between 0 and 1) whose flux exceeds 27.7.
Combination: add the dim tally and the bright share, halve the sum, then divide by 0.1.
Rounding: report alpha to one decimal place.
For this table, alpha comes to 2.5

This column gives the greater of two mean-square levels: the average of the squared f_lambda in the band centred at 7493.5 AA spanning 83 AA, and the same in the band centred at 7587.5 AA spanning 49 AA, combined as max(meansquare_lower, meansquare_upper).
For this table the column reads 814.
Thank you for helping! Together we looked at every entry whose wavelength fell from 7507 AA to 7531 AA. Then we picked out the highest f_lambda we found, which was 29.75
